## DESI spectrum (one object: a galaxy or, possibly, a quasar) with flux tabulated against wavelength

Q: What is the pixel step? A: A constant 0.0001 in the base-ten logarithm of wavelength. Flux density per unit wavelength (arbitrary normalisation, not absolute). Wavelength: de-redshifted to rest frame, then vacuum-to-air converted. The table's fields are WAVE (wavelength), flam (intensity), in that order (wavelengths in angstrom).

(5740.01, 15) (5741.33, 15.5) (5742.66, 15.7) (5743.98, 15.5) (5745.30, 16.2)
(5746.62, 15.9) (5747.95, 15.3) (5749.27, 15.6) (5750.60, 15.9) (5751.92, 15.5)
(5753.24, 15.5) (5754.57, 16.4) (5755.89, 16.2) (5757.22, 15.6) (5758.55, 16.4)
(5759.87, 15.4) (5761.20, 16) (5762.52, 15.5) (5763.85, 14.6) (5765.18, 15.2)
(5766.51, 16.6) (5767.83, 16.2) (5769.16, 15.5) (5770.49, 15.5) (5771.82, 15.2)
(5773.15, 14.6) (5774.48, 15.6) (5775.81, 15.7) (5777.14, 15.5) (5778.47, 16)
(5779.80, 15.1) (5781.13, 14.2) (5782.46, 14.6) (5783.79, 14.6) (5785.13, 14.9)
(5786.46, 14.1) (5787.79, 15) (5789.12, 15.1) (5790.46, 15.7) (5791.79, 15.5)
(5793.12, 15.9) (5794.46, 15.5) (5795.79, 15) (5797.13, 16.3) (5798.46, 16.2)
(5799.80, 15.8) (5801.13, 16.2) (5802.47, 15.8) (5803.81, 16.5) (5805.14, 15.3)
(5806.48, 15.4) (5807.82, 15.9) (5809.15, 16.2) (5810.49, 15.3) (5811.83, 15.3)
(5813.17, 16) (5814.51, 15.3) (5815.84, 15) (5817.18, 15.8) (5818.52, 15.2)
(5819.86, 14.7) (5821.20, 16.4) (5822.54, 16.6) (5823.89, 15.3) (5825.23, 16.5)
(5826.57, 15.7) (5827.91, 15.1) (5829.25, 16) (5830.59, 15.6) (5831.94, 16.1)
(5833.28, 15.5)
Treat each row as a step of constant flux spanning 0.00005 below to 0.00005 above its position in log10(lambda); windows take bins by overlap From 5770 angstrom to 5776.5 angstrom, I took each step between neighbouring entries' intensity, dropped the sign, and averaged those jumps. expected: 0.50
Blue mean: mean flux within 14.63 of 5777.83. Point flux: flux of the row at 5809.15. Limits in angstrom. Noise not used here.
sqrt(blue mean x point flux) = 15.7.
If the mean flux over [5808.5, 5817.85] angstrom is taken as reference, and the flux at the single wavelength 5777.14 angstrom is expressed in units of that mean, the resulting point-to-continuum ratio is 1.00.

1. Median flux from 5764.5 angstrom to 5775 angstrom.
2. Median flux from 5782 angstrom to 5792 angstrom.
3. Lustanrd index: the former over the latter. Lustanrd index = 1.04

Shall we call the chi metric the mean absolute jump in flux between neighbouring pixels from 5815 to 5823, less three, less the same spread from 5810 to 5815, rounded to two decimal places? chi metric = -2.71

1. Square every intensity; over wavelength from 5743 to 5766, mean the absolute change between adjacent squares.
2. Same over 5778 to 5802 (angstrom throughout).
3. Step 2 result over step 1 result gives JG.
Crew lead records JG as 0.9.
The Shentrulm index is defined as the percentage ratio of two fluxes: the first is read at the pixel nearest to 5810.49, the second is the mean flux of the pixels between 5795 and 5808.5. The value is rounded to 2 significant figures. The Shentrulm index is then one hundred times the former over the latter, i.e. 97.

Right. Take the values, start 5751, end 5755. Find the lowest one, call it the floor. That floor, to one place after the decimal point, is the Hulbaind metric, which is 15.5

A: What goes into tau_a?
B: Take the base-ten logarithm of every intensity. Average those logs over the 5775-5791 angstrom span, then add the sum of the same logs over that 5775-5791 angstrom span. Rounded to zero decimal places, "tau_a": 15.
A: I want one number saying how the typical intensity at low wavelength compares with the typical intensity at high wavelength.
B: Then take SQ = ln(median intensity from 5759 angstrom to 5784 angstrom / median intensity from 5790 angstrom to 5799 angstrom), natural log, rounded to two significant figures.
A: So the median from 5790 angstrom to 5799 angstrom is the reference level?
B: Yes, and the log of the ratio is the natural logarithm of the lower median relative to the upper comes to -0.013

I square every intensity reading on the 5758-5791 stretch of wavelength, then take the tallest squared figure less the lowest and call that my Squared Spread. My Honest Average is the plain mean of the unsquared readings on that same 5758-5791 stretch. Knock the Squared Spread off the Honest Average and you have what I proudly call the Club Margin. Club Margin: -61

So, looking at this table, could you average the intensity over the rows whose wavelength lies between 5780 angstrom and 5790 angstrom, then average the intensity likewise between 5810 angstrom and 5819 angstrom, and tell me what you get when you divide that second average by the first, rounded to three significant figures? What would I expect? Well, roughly 1.05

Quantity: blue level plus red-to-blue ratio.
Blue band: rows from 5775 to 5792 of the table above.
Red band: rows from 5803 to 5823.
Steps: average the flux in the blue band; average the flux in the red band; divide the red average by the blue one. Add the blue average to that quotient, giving 16.1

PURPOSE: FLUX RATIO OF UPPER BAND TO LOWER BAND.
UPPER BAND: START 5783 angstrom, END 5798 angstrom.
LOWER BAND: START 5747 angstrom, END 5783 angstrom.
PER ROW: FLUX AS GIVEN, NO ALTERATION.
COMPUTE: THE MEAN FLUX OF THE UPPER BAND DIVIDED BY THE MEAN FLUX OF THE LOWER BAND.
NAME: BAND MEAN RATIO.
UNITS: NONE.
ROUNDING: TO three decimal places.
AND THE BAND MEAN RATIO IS 0.981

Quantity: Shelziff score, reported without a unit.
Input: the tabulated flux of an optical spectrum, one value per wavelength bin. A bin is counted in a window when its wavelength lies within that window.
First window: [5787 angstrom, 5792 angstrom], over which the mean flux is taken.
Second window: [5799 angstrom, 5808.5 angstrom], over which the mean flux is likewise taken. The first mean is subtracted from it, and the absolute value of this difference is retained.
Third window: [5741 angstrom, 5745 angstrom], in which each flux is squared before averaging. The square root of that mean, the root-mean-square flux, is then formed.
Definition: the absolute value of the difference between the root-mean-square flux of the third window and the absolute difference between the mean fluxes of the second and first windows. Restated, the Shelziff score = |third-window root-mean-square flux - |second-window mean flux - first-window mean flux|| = 15.0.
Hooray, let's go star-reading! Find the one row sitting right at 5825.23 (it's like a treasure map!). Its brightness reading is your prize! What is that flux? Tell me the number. 16.5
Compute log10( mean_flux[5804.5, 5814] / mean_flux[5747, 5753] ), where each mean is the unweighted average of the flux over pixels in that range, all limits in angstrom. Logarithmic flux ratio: 0.001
